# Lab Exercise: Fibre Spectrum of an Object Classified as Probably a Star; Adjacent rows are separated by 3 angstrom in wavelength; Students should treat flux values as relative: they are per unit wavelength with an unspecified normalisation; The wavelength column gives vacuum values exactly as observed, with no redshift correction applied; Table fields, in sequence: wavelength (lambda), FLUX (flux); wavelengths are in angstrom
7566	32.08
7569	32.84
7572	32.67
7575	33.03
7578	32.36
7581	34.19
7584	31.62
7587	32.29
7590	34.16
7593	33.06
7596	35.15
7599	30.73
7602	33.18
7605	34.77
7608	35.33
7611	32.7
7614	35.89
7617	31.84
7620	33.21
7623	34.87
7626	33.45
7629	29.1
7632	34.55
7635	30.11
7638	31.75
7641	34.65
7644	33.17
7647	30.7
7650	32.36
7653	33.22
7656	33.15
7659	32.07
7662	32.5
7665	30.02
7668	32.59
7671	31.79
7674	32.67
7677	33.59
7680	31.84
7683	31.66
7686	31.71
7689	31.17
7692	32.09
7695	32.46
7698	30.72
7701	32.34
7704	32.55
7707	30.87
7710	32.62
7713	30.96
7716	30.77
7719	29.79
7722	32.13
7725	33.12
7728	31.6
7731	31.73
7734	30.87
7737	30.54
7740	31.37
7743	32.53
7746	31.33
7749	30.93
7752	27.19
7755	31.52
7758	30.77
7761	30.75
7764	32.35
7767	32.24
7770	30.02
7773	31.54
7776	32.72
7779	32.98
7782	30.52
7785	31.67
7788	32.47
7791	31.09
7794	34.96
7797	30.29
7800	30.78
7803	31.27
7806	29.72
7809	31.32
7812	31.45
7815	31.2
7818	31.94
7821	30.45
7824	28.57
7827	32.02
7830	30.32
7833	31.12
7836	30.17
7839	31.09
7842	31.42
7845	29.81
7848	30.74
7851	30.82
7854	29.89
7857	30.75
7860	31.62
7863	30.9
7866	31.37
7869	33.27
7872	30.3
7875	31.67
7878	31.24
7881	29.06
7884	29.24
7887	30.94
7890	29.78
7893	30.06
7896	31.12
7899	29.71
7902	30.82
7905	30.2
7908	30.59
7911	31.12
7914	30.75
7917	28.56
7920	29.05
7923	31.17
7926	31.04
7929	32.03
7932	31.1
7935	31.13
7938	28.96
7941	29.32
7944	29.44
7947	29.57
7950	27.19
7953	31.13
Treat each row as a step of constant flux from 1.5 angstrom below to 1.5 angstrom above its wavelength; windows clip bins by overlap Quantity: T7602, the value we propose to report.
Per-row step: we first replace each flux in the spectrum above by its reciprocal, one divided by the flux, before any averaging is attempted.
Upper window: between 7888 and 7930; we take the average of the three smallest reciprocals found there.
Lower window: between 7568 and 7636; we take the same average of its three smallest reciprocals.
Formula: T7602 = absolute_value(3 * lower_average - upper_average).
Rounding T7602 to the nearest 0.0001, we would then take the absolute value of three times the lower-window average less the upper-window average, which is 0.0528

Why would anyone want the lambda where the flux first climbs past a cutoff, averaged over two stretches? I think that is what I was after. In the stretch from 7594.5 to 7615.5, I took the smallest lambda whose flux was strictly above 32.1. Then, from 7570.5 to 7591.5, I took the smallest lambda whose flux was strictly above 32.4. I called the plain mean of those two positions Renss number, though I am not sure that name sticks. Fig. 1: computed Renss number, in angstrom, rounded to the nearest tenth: 7584.0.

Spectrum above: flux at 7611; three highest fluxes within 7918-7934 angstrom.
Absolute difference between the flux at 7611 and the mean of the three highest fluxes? 1.3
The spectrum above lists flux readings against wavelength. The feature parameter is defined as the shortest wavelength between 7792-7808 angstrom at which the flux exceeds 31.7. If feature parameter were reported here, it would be 7794 angstrom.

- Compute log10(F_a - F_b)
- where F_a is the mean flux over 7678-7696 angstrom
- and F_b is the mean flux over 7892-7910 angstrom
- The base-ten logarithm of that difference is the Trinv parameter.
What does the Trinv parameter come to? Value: 0.15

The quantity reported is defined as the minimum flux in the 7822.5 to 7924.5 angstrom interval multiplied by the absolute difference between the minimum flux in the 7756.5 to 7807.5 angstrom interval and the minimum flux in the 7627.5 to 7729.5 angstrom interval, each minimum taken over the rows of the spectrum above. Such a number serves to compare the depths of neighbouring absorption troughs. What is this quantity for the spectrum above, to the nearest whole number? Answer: 18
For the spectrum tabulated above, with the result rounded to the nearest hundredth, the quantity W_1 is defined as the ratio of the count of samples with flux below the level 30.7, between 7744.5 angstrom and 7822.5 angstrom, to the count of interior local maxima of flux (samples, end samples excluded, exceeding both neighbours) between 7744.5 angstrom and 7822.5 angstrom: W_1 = 0.75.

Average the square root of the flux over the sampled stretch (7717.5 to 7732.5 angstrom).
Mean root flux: 5.63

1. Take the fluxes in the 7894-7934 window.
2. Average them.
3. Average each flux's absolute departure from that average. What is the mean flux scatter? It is 0.73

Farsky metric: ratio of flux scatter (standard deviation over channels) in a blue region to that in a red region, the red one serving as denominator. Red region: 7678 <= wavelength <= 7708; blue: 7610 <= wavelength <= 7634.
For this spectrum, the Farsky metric 3.2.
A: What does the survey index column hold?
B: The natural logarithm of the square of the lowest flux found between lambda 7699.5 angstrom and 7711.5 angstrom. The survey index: 6.86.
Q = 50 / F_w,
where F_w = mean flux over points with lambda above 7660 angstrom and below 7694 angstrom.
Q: 1.564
